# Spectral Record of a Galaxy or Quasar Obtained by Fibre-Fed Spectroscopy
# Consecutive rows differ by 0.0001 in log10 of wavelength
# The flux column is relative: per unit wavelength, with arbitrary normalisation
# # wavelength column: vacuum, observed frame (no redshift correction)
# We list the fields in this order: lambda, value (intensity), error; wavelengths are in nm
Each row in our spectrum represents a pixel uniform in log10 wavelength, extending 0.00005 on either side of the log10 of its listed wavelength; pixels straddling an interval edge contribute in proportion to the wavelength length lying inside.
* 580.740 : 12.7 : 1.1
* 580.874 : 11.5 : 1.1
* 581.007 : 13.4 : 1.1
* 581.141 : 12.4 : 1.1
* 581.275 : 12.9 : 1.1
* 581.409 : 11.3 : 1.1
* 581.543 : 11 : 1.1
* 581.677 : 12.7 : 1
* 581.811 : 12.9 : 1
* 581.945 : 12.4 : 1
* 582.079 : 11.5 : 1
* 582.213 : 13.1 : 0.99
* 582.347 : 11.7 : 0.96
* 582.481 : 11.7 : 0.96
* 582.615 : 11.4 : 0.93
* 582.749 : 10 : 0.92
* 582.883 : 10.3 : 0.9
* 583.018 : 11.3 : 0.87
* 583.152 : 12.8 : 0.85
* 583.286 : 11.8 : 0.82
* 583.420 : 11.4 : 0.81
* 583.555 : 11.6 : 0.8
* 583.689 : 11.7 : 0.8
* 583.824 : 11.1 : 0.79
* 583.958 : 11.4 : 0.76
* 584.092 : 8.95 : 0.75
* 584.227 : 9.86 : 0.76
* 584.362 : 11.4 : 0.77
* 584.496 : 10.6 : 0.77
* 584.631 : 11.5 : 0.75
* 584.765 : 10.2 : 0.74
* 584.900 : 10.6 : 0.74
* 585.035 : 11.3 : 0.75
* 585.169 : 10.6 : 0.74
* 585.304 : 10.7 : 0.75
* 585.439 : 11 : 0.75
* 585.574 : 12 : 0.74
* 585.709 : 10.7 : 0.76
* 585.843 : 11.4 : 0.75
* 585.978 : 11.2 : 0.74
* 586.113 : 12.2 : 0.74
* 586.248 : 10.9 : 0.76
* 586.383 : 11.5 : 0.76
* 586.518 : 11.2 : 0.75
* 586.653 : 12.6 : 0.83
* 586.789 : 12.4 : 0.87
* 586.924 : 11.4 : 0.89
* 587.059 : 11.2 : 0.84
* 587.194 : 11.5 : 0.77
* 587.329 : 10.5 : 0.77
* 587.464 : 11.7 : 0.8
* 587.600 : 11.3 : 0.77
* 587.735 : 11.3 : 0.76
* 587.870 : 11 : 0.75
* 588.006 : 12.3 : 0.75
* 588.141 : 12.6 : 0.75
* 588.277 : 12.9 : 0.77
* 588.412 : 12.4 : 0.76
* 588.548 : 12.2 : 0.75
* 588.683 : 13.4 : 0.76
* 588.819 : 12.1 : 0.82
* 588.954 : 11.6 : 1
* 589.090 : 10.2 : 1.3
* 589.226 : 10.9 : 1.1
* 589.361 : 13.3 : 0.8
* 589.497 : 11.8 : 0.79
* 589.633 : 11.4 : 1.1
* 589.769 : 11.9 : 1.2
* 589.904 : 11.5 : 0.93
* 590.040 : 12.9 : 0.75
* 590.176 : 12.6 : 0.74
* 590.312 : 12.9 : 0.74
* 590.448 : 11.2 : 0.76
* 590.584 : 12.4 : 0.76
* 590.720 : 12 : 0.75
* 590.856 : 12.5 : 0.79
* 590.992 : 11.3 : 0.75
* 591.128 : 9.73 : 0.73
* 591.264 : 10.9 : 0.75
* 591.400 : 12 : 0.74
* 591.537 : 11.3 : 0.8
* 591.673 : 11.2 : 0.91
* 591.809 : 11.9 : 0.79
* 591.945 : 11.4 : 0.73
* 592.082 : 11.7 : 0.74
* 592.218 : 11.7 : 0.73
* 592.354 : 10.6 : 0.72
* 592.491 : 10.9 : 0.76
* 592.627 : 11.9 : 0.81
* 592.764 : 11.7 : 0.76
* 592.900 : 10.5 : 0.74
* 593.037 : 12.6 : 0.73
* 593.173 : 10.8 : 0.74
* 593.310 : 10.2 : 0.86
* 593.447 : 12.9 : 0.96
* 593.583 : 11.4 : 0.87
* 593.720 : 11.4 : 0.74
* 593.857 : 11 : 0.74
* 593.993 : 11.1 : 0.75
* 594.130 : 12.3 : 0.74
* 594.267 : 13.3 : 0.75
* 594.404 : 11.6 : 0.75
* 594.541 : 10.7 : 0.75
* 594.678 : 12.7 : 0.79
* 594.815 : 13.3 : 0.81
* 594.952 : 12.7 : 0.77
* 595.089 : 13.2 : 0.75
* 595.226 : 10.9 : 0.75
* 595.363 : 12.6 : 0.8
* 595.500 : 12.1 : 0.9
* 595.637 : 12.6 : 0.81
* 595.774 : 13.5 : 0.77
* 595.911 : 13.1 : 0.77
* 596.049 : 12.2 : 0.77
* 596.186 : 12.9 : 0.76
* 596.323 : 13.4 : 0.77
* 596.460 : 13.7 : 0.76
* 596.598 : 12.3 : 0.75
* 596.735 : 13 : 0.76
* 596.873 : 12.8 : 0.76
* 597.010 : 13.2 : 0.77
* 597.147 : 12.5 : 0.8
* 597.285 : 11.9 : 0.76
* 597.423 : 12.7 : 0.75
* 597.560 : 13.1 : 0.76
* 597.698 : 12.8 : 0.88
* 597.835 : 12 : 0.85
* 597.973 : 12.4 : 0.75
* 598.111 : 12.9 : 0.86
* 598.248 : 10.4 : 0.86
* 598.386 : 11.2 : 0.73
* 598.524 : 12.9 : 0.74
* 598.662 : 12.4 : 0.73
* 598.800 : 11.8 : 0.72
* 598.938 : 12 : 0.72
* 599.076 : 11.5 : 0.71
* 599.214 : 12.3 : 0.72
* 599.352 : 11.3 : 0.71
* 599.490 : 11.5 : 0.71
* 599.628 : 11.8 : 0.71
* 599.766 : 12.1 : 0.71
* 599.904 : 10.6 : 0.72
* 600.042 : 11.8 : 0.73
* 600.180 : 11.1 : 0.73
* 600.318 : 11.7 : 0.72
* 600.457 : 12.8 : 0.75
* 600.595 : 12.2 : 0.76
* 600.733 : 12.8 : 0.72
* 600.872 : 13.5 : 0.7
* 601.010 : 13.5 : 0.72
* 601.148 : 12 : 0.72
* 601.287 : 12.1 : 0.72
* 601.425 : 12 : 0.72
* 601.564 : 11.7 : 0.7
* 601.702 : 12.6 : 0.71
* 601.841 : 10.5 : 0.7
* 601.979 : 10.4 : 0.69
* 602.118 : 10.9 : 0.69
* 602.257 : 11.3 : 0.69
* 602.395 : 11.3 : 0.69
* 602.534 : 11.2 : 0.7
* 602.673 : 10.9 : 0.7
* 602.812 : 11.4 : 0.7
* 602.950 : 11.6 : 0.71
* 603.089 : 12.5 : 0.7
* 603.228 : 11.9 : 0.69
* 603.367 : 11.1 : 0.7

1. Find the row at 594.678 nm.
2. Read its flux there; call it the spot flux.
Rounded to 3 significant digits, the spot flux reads 12.7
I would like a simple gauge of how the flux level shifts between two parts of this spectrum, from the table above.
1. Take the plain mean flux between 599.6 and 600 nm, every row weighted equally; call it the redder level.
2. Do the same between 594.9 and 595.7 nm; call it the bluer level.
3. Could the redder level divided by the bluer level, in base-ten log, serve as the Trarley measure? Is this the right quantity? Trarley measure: -0.031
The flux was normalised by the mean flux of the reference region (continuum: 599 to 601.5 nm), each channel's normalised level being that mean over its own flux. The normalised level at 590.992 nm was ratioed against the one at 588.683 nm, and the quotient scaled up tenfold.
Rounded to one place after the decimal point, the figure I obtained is 11.9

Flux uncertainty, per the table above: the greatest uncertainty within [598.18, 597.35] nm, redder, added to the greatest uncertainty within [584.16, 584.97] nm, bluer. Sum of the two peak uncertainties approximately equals 1.65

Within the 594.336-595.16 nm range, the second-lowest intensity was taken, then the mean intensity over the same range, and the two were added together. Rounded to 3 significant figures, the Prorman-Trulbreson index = 24.0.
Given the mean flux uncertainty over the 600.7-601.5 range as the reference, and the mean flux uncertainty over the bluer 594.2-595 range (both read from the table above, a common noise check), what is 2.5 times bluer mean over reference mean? 2.69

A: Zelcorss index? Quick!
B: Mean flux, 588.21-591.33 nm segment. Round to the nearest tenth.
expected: 11.9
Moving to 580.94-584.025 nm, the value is 11.8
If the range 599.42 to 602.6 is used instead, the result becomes 11.8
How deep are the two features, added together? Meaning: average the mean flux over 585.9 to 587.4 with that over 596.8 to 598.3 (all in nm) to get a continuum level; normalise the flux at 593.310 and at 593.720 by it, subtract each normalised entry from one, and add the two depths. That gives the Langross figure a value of 0.20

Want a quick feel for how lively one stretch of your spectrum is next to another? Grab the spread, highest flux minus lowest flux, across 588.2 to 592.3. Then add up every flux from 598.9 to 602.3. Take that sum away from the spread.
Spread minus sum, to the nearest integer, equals -292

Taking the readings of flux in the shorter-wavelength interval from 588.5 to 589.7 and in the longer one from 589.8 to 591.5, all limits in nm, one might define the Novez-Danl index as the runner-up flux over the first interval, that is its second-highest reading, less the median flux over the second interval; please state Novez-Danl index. 1.3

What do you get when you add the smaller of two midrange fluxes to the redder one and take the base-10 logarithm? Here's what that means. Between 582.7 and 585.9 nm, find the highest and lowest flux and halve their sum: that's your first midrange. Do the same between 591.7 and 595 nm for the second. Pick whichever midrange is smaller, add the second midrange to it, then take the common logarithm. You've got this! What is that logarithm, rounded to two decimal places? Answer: 1.35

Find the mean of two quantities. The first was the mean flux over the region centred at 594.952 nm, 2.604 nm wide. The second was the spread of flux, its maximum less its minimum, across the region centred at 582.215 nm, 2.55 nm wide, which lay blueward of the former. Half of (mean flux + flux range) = 7.84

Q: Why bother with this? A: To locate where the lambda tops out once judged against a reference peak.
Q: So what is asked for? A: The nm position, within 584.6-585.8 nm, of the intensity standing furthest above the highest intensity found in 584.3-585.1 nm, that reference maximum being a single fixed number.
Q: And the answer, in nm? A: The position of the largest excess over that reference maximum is 585.574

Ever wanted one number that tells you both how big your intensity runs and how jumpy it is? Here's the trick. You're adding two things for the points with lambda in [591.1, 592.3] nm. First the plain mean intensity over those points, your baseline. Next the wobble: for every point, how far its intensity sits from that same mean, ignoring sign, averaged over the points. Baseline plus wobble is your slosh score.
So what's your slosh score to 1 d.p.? 11.8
